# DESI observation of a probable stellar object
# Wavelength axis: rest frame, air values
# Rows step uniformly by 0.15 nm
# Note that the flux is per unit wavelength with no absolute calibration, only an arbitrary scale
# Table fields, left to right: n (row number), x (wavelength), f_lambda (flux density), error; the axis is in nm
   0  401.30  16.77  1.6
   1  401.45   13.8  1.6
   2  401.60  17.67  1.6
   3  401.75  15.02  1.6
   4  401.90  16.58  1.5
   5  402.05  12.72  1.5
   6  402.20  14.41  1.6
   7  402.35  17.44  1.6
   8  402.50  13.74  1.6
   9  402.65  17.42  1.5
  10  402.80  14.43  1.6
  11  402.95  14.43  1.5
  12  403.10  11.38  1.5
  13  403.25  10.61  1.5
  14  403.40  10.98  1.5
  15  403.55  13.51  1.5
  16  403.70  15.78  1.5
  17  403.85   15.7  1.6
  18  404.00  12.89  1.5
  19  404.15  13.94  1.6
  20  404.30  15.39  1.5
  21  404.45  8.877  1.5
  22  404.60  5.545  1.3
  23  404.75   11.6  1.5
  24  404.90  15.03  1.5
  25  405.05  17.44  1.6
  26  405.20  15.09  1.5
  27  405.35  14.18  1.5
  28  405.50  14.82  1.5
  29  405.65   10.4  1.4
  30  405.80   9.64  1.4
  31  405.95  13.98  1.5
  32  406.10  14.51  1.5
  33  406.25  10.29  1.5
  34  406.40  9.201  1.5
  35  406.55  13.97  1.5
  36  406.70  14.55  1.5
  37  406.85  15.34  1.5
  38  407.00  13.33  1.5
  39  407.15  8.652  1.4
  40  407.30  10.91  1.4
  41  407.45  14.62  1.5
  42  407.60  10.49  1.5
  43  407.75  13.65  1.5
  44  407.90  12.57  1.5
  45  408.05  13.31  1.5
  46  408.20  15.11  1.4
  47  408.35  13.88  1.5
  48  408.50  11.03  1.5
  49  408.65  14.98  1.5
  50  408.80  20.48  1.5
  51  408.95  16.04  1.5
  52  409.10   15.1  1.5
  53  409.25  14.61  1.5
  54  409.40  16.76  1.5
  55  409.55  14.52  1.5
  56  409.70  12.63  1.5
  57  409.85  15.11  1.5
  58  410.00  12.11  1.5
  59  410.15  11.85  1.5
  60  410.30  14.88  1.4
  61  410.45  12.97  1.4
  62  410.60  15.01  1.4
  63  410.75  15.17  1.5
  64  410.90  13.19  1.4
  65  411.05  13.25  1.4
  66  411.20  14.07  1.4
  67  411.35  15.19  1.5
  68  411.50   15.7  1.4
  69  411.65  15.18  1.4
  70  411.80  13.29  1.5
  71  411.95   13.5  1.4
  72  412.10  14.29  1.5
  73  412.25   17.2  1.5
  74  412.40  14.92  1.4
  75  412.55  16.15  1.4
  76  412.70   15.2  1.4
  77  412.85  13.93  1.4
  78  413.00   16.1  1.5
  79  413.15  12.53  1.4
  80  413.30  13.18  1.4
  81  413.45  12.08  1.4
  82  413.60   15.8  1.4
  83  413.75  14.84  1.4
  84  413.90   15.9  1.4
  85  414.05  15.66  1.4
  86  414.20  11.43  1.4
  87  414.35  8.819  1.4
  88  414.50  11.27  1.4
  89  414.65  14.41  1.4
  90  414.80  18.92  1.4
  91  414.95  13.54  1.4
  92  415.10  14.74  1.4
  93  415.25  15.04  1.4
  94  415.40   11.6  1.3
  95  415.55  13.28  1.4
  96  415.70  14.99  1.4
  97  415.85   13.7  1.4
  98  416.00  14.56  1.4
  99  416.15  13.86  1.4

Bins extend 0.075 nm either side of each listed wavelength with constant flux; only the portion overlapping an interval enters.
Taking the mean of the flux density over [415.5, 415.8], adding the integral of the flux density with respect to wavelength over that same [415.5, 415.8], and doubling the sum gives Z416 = 36.8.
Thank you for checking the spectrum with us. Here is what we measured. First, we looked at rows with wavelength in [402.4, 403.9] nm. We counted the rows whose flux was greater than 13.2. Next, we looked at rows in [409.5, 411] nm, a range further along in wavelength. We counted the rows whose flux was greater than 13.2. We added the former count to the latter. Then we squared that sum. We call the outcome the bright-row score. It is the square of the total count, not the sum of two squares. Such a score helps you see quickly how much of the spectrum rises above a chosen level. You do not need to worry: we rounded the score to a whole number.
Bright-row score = 144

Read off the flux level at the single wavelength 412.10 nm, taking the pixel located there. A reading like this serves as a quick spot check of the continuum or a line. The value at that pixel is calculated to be 14.29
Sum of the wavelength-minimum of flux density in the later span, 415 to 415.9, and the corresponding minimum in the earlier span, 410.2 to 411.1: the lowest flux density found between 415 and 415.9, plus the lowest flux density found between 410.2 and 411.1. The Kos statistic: 25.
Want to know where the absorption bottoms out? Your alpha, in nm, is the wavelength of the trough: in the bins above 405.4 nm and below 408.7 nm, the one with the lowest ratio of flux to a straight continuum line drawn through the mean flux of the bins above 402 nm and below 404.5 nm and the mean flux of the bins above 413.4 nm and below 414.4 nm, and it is 407.15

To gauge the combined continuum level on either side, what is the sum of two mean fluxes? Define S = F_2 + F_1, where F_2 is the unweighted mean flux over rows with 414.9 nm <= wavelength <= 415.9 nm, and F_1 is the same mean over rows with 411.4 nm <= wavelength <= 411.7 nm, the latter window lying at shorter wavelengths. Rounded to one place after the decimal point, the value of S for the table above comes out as 29.3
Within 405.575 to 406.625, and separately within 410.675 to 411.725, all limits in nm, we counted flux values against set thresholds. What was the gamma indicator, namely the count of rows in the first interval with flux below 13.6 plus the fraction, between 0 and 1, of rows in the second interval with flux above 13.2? 4.86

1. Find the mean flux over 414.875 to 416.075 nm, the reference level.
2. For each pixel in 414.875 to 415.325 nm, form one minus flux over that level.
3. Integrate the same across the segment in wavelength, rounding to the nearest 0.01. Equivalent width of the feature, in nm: -0.02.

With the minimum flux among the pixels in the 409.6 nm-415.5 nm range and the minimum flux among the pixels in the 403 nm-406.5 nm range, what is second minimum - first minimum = -3.3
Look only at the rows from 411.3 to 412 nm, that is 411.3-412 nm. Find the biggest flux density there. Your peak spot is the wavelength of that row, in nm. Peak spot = 411.50 nm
